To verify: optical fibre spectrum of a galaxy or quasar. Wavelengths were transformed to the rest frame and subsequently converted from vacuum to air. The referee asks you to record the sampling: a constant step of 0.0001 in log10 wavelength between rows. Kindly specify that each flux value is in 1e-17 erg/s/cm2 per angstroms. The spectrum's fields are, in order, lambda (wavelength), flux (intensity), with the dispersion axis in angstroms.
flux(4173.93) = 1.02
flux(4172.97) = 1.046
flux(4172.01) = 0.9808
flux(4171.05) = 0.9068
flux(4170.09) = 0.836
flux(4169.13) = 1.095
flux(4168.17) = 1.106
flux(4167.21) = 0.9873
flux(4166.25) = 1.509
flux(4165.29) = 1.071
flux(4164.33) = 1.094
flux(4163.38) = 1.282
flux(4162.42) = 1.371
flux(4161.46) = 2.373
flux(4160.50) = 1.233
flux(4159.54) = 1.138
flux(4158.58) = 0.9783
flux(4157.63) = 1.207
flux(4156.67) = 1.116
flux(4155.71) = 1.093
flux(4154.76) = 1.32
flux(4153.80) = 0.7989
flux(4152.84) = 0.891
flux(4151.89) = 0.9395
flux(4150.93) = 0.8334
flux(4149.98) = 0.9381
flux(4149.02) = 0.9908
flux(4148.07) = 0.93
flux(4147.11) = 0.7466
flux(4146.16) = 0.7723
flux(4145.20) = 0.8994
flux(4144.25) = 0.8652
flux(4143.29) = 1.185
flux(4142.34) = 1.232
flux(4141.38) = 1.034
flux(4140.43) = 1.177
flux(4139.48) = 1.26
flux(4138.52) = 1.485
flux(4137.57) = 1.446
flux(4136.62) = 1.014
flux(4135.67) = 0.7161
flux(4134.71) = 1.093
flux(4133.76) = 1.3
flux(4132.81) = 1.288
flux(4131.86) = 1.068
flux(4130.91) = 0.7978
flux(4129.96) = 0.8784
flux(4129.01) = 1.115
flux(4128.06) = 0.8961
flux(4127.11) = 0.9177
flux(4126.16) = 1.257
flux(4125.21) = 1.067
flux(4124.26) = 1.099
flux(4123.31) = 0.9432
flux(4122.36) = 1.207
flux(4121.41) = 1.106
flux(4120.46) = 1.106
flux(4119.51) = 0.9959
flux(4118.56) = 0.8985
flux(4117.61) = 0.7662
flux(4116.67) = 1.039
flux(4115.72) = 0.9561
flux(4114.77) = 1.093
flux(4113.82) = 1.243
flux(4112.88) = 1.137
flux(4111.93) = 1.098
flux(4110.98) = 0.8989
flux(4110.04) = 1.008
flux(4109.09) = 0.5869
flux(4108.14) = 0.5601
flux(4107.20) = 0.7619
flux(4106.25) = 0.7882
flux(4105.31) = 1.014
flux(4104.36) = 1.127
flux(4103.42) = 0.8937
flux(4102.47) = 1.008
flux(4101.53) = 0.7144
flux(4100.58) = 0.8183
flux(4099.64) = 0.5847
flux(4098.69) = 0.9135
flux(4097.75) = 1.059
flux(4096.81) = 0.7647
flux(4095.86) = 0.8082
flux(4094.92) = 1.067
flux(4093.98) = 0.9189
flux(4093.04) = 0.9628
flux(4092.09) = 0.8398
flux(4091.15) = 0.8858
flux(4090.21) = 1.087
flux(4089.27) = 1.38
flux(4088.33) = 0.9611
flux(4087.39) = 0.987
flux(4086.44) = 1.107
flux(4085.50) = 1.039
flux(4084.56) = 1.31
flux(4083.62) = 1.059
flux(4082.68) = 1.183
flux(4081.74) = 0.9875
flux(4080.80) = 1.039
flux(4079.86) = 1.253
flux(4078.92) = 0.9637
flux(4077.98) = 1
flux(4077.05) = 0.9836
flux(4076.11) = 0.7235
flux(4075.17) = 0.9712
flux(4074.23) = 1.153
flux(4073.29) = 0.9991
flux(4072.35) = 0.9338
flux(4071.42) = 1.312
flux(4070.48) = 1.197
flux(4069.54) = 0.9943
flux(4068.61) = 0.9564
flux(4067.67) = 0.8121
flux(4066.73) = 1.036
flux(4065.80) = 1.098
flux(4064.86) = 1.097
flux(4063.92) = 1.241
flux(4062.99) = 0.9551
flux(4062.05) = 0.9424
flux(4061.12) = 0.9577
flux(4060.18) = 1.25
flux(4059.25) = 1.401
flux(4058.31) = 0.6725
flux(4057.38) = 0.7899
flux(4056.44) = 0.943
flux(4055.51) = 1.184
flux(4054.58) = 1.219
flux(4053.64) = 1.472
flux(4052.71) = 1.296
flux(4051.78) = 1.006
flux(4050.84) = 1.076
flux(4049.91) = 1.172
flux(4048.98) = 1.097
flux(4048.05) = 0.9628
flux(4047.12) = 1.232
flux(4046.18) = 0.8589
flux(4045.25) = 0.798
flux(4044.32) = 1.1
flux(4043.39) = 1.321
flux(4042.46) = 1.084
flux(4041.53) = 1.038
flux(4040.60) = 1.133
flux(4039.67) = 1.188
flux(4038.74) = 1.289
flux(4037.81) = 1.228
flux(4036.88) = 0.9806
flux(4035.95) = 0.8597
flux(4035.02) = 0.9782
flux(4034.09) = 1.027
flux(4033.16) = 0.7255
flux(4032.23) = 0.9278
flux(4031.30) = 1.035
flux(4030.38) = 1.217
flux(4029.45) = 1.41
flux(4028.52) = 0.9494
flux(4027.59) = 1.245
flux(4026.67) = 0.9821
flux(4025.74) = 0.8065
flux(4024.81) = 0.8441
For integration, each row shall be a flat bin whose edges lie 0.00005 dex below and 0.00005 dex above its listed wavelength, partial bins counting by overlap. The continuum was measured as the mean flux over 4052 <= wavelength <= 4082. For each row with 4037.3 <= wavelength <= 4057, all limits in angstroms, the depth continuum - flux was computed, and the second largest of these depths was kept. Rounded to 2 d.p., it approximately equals 0.20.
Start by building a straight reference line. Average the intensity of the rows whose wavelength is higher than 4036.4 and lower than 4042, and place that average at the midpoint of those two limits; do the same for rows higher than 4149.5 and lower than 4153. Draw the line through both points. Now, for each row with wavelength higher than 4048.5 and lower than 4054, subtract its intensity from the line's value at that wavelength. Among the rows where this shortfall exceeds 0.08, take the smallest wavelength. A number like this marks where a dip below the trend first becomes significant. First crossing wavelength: 4051.78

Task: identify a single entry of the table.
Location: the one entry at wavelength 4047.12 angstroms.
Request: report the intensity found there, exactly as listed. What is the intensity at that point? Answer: 1.232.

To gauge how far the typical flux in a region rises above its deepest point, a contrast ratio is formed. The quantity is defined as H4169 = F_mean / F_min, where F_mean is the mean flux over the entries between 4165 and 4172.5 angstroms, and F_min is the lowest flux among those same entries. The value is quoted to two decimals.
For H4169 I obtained 1.27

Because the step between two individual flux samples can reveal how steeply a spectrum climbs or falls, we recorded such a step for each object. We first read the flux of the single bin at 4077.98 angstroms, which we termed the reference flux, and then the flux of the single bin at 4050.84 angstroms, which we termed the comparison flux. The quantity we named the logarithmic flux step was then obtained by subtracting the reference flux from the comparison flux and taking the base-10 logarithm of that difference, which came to -1.1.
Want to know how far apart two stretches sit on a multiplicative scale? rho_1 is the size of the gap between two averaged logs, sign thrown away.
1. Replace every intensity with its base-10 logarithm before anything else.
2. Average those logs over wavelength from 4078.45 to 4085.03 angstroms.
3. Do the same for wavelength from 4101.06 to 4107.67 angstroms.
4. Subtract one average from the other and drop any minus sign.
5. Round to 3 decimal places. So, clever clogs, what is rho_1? 0.095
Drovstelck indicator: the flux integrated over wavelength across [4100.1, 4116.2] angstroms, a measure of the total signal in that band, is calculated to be 14.9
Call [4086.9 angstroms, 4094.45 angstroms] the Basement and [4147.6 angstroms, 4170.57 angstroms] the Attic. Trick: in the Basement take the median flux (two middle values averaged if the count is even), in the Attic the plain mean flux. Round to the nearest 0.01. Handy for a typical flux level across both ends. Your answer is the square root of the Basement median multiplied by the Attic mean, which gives 1.04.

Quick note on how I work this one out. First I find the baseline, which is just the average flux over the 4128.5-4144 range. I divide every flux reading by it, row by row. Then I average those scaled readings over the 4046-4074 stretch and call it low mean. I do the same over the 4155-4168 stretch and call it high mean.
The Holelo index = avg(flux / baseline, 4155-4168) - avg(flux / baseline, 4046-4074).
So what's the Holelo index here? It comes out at 0.17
